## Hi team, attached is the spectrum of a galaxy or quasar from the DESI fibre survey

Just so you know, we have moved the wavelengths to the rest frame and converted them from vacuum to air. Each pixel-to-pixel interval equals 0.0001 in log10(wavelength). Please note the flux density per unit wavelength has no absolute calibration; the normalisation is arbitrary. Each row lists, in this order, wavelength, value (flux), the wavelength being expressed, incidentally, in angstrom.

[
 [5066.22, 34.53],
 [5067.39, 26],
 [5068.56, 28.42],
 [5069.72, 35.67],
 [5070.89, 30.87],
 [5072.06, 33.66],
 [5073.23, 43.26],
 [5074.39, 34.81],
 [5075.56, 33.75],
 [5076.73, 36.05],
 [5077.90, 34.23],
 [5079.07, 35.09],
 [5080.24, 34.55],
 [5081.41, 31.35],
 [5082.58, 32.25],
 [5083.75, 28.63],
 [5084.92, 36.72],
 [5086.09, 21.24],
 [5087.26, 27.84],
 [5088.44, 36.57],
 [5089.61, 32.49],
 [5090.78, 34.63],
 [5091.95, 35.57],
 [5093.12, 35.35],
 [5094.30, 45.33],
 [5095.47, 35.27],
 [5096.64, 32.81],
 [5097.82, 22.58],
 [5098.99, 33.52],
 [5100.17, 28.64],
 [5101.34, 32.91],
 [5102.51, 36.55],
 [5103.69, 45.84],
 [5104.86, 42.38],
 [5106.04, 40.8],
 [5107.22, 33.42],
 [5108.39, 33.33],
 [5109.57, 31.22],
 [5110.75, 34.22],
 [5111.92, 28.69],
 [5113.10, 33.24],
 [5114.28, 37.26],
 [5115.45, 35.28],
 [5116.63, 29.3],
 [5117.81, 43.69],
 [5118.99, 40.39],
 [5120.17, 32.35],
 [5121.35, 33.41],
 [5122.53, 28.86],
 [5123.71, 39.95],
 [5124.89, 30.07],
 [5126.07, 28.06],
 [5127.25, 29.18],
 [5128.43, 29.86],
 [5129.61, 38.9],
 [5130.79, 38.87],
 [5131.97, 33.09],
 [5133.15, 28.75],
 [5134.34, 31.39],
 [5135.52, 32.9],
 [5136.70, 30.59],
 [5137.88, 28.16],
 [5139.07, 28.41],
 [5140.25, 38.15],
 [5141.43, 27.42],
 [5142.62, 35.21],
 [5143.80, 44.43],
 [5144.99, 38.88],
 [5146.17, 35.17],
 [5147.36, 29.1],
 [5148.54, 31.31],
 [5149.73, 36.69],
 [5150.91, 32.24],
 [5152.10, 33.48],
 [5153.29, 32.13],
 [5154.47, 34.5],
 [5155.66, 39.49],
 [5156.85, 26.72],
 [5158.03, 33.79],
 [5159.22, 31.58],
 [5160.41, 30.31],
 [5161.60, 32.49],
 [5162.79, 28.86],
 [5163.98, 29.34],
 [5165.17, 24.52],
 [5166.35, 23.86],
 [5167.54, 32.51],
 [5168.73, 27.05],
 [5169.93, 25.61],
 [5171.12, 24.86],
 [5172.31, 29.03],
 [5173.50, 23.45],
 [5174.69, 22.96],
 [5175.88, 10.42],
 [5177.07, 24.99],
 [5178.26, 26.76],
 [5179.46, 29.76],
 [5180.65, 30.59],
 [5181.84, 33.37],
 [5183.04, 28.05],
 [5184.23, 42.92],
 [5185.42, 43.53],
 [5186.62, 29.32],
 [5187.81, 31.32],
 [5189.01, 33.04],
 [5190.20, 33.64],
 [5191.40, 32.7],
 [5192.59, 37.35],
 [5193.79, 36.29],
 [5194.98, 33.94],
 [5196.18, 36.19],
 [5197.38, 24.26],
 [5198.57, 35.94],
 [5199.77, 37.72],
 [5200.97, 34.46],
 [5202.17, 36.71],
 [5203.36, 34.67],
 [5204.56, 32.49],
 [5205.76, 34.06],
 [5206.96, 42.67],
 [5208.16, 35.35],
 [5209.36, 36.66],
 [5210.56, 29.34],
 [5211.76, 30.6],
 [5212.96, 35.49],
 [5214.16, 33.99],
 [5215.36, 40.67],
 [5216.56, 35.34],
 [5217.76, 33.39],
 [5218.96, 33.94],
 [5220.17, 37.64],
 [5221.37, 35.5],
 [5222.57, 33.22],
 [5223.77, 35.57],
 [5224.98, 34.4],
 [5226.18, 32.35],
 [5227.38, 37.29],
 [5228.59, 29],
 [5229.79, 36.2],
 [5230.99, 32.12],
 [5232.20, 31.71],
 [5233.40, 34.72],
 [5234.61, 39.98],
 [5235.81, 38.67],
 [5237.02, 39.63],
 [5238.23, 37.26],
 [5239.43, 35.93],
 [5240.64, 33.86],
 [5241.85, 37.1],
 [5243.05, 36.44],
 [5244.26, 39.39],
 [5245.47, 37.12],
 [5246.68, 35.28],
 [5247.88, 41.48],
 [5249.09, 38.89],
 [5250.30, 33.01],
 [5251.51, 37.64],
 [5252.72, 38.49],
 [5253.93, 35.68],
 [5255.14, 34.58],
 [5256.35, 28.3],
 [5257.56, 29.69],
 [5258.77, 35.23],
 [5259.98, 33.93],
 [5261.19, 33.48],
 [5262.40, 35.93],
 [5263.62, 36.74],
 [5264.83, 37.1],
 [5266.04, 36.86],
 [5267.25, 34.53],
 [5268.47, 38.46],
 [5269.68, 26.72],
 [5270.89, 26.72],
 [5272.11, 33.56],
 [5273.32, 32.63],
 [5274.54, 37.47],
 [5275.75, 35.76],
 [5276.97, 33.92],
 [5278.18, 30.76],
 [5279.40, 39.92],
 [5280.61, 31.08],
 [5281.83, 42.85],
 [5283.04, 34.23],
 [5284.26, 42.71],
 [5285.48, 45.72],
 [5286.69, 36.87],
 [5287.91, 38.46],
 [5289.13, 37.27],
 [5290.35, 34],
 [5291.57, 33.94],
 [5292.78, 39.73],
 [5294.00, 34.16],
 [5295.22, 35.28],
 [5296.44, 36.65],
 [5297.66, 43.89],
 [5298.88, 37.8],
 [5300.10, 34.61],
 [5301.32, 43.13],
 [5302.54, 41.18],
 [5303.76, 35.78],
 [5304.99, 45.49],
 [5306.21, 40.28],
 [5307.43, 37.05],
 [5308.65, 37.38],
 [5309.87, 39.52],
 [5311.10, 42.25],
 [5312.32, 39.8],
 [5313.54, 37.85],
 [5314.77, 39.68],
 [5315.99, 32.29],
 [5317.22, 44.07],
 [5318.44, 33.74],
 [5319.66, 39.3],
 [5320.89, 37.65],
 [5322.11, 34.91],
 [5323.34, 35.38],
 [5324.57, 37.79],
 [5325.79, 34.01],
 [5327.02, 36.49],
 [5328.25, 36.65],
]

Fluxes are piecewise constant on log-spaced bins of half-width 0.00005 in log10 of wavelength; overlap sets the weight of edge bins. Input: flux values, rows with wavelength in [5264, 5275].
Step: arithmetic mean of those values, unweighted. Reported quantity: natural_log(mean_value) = 3.52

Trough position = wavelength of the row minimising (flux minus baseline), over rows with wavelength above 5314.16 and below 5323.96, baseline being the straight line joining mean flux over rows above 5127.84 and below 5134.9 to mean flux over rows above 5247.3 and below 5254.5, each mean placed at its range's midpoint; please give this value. 5315.99 angstrom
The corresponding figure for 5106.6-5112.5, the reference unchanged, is 5111.92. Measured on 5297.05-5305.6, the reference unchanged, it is 5300.10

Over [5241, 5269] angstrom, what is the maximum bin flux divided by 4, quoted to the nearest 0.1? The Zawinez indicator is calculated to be 10.4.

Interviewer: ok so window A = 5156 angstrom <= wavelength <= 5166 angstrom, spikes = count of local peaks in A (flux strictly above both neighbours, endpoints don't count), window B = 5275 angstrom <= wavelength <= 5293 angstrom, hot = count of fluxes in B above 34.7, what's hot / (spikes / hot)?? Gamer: 27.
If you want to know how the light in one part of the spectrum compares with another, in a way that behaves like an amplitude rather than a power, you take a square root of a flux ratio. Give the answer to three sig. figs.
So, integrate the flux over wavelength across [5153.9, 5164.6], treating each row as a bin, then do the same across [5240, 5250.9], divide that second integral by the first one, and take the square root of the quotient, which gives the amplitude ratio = 1.09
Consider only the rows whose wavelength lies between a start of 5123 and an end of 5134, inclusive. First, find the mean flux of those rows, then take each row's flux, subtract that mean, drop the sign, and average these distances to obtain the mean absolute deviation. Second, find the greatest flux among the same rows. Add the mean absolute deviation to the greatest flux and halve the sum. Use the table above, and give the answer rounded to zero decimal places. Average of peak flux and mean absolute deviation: 22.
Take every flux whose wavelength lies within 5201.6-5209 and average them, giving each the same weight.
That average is 36.0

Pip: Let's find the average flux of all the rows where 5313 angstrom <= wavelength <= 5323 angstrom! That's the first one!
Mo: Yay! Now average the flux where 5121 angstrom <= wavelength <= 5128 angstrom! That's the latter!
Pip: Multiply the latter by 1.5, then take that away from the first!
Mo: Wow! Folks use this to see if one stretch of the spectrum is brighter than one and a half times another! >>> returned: -10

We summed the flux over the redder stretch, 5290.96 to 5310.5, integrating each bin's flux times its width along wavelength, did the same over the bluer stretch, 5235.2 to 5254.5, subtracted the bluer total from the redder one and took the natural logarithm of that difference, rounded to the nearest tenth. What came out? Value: 3.5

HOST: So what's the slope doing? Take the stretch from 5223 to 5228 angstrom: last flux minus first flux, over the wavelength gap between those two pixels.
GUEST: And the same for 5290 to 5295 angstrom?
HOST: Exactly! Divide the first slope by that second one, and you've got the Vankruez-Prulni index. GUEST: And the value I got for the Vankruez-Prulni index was 11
